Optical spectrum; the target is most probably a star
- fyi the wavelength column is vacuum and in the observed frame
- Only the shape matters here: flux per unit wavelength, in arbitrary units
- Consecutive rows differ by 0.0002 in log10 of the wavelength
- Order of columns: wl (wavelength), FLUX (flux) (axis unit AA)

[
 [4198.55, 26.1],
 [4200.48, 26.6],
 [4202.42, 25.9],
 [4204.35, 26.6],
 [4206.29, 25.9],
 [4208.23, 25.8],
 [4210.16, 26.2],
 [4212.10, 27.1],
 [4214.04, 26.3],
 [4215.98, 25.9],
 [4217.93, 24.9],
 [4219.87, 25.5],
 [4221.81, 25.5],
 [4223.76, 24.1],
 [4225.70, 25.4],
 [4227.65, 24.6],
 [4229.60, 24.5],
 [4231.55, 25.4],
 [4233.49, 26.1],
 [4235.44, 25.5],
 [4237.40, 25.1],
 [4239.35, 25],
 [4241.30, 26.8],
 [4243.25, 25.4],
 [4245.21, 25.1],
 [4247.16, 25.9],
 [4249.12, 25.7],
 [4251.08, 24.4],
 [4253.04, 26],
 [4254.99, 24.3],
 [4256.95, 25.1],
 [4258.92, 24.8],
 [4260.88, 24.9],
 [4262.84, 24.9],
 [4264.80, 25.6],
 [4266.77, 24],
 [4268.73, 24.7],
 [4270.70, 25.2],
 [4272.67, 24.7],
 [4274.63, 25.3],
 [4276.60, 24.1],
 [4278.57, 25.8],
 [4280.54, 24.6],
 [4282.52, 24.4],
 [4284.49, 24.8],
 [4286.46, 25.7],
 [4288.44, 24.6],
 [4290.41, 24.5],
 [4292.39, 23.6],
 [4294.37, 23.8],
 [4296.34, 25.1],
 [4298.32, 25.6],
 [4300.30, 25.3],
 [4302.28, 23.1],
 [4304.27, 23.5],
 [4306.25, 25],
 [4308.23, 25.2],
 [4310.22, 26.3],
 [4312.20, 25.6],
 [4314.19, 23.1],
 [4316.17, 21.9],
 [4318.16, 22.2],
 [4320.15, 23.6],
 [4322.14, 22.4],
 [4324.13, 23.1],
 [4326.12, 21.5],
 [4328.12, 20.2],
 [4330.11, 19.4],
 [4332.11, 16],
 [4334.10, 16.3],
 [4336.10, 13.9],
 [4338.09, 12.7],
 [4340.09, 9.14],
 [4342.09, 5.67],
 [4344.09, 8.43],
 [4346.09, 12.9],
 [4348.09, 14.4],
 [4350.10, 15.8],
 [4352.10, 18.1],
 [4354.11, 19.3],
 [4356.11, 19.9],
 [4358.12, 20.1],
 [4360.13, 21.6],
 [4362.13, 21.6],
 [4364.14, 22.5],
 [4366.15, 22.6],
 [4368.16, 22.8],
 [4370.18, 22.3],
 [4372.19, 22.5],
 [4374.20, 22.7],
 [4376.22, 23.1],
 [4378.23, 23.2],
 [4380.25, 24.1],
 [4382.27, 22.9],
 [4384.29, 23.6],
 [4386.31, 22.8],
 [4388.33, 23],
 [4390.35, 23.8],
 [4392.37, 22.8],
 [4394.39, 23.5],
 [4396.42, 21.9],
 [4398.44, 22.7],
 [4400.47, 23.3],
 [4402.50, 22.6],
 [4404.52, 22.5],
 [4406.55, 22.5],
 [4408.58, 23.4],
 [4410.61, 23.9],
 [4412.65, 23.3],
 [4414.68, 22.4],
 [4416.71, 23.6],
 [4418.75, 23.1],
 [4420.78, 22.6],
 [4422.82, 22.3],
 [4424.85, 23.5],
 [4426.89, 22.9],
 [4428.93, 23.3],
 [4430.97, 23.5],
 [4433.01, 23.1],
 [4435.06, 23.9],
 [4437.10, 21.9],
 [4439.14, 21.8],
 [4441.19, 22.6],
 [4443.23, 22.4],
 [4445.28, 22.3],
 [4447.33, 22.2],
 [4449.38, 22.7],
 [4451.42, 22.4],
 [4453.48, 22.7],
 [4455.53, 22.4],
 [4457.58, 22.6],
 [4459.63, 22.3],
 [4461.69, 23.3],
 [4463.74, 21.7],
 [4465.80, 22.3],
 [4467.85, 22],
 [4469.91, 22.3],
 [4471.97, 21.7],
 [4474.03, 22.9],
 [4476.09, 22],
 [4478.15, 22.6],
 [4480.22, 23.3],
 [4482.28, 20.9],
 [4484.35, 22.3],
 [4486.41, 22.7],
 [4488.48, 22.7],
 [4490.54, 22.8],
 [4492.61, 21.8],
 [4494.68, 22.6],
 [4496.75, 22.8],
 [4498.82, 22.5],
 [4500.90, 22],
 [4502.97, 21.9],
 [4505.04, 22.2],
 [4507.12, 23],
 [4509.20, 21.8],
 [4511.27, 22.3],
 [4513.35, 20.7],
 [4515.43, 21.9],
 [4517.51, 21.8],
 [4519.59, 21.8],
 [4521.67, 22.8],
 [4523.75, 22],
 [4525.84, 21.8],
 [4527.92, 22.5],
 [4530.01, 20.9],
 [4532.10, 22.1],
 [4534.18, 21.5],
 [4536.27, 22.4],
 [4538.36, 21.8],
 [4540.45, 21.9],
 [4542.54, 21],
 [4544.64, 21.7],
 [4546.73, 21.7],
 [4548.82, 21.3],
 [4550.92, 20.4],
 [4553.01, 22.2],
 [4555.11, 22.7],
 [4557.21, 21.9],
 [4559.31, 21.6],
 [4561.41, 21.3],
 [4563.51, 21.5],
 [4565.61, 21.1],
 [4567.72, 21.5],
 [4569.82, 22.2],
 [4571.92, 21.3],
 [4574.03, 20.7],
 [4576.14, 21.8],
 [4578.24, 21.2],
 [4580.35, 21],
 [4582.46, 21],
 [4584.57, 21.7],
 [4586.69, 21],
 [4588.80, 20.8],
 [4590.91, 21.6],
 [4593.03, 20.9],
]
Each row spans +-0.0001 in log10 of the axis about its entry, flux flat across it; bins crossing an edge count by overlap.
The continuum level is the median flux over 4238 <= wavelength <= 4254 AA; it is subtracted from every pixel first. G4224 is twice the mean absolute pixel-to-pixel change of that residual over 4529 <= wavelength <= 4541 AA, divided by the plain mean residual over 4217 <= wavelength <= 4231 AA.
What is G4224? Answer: -2.2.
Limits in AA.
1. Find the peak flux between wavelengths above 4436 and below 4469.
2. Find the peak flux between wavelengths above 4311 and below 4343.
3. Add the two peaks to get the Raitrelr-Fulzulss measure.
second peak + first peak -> 48.9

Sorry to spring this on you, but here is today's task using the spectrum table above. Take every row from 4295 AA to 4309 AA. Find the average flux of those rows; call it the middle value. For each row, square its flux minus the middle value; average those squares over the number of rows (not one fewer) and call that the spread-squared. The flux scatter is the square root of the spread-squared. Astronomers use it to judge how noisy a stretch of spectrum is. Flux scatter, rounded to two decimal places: 0.90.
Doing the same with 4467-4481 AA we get 0.52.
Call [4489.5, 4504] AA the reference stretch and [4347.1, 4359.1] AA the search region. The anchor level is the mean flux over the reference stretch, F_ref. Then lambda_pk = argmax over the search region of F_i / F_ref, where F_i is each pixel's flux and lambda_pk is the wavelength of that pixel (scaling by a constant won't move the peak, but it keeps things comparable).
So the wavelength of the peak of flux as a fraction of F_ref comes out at 4358.12 AA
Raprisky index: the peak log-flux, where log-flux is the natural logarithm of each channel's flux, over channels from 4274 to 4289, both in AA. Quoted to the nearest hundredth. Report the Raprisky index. 3.25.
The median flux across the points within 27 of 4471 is 22.4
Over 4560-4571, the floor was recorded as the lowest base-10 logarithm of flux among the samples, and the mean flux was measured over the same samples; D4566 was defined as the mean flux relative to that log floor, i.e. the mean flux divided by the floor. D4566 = 16.3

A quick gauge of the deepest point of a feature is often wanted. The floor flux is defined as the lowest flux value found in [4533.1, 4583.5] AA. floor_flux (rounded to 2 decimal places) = 20.40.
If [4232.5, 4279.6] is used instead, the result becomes 24.00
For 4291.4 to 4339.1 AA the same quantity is 12.70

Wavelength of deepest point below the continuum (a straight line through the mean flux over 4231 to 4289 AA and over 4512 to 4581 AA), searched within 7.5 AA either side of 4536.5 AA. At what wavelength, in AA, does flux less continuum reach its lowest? 4530.01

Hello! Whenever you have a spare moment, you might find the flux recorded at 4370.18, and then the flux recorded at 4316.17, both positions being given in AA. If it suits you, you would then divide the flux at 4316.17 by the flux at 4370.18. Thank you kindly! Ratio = 0.98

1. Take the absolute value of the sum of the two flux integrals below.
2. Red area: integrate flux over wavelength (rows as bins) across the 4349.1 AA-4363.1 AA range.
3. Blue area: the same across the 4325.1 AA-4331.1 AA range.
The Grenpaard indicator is 395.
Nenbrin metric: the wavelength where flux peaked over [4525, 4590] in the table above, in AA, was 4555.11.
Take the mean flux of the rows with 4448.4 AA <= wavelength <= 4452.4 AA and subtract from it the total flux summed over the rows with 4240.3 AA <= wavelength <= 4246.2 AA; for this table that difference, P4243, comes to -55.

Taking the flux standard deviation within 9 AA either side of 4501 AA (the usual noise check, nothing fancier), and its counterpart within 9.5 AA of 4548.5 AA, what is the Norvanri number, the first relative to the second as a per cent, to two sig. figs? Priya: 67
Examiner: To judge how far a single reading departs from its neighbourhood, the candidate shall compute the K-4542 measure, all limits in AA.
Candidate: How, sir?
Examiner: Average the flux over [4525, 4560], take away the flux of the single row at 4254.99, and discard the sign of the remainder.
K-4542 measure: 2.57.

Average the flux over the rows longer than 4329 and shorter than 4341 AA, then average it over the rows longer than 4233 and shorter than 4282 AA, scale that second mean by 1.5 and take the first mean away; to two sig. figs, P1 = 23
